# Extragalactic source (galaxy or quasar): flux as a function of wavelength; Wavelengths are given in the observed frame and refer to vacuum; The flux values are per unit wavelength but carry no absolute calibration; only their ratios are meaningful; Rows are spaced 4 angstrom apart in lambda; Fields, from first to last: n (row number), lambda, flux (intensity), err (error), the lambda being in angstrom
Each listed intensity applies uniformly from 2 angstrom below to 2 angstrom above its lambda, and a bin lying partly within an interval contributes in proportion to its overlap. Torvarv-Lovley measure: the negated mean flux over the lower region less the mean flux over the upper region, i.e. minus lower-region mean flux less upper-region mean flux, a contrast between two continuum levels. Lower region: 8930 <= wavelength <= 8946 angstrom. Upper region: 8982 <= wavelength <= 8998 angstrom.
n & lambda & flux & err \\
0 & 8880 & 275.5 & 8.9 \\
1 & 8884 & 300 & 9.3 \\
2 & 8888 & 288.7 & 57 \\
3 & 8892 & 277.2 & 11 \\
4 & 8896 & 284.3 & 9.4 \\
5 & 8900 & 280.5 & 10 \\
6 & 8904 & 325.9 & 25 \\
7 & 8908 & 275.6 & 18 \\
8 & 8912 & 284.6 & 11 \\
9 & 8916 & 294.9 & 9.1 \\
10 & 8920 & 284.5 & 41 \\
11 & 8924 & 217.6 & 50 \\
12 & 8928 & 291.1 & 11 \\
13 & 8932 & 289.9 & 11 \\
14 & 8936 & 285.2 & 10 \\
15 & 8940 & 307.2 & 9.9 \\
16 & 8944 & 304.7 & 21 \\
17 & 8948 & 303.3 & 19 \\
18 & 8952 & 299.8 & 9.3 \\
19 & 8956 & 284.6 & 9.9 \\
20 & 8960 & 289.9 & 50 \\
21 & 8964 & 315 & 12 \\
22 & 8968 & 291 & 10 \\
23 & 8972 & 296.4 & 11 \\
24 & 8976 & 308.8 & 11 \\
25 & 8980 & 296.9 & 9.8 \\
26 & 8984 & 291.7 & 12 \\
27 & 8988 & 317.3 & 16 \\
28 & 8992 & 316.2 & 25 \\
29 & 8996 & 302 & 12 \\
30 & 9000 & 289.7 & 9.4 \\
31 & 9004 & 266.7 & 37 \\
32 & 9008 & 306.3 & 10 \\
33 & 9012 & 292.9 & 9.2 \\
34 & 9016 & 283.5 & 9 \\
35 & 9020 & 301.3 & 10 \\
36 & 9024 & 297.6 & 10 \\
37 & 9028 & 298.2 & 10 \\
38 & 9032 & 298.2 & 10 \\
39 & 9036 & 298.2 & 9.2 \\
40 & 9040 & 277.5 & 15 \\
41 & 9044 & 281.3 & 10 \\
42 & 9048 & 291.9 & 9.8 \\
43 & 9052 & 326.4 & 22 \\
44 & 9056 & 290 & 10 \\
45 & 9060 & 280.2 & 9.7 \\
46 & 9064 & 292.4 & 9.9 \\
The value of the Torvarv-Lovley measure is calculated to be -604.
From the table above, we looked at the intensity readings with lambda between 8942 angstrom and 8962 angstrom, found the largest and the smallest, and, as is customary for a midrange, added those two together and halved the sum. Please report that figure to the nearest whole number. 295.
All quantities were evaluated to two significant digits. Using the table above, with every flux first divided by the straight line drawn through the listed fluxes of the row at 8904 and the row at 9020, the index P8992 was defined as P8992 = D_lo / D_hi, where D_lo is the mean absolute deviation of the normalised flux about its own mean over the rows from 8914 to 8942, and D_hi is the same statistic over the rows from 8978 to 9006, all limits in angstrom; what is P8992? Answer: 1.4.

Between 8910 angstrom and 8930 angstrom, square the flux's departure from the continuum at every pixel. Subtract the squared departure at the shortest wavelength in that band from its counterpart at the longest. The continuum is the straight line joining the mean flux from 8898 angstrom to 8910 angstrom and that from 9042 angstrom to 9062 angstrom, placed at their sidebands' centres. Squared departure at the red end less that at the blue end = -80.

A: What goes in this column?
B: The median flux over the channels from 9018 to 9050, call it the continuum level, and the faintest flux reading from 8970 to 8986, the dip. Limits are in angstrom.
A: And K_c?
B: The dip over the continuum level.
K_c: 0.979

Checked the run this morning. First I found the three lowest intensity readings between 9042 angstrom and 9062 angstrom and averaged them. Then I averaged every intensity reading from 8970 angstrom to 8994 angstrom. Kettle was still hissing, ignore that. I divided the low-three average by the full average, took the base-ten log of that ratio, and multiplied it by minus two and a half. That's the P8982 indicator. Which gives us 0.08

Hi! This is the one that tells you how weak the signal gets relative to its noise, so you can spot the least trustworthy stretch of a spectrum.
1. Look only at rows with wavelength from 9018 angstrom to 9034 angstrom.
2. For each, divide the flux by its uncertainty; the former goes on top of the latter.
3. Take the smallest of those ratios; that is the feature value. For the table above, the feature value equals 30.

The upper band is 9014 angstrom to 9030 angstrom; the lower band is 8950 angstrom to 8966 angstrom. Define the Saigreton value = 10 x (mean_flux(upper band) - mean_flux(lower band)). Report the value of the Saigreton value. -22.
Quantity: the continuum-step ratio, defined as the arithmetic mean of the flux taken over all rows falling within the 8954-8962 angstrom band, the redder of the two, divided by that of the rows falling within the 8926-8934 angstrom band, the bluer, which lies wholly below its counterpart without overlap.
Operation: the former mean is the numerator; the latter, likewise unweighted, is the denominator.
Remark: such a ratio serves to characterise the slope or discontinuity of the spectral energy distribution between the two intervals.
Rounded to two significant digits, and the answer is 0.99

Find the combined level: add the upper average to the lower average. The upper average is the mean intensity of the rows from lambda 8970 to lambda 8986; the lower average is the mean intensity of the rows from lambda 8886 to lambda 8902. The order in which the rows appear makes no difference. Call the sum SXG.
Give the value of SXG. 581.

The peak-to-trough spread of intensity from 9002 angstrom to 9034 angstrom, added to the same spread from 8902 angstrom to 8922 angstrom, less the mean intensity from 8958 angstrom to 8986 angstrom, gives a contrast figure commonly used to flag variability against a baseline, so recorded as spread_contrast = -209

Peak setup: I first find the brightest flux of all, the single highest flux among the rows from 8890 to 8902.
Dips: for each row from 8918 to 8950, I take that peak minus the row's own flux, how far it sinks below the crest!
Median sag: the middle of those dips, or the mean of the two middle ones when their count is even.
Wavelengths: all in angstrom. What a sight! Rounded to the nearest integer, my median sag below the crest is -6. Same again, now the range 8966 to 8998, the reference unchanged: -15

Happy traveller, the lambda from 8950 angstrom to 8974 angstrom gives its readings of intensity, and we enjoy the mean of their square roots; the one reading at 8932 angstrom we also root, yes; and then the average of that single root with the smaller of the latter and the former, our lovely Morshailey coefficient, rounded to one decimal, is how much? 17.0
